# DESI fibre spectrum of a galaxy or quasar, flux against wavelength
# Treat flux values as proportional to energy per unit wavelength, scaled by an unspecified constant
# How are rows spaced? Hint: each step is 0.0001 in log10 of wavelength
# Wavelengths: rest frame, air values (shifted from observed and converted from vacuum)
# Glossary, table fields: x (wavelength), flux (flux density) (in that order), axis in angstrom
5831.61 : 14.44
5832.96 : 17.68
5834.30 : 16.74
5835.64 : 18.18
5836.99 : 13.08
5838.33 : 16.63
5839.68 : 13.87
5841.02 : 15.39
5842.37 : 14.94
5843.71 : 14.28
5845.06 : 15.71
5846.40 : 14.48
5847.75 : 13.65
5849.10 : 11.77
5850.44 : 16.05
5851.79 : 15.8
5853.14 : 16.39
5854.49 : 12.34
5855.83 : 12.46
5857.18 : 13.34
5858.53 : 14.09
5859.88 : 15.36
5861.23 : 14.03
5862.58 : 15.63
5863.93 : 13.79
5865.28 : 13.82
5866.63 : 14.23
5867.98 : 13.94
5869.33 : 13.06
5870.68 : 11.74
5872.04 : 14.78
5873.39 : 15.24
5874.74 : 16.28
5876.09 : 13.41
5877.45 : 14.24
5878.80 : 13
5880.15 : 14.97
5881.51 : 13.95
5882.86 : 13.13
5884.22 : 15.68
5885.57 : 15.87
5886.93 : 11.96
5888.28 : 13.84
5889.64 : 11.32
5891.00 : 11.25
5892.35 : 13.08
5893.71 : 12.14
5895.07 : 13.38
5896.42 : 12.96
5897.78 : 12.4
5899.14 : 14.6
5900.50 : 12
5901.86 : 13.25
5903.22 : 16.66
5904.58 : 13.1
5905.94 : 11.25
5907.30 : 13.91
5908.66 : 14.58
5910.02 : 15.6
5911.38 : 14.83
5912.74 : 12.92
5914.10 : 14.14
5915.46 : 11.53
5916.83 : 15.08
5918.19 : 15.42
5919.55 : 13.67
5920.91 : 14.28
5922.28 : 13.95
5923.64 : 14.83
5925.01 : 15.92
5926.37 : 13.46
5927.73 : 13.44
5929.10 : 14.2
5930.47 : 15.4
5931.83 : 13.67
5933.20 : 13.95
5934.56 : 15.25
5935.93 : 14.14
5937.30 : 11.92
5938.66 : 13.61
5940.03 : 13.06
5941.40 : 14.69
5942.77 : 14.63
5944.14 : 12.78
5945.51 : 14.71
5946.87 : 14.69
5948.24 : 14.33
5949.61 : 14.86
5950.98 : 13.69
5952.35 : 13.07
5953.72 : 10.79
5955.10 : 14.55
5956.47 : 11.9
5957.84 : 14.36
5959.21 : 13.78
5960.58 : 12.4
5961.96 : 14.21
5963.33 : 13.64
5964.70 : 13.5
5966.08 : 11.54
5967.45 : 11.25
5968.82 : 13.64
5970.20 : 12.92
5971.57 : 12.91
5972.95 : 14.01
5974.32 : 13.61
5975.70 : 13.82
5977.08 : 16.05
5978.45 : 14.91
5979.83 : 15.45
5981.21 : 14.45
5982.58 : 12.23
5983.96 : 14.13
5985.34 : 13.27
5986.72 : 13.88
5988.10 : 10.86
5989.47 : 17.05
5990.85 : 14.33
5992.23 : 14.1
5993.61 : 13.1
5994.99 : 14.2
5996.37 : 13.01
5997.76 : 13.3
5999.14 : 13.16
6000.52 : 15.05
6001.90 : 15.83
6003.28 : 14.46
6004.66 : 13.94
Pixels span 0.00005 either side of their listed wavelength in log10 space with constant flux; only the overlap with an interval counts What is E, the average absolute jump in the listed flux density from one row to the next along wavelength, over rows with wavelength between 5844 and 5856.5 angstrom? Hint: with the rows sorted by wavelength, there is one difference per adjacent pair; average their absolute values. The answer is 1.7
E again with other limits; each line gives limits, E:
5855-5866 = 1.1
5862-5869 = 0.6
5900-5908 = 2.5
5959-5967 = 1.2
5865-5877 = 1.3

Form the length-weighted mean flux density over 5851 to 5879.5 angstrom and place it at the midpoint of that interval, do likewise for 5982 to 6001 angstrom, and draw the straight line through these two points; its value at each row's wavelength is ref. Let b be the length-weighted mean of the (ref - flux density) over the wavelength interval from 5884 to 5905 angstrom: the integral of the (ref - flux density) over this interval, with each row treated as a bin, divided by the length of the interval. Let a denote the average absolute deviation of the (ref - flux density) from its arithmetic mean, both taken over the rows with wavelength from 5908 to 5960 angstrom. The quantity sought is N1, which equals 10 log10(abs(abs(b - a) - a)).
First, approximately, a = 0.87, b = 0.75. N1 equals -1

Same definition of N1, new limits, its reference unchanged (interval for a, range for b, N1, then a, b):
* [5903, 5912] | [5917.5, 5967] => -14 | 1.31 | 0.04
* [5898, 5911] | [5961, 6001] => -16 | 1.32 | 0.03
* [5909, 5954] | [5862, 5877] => -15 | 0.89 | -0.03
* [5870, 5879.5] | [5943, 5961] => -6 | 1.18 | 0.25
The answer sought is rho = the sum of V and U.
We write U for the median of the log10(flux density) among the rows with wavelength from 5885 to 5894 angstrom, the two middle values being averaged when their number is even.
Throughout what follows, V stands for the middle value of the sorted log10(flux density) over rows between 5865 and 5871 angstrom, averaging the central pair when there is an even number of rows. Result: 2.22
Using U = 1.08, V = 1.14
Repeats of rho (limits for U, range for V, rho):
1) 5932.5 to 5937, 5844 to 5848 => 2.31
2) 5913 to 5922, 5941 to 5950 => 2.32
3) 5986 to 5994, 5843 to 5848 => 2.30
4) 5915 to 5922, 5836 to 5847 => 2.32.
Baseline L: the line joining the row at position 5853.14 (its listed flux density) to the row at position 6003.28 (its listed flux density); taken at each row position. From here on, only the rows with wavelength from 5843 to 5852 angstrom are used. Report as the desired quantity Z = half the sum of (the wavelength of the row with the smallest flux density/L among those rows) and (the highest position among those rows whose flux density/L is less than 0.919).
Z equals 5849.1 angstrom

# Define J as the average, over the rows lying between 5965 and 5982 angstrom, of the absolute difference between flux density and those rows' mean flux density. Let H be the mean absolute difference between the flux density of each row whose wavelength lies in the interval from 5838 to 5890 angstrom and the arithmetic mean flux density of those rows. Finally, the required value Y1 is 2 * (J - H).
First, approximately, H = 1.12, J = 1.07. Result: -0.10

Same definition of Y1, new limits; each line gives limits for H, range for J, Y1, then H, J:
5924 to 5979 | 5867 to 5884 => 0.09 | 0.89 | 0.94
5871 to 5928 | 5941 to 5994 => -0.31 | 1.15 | 1.00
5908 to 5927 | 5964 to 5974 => -0.13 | 0.88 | 0.82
